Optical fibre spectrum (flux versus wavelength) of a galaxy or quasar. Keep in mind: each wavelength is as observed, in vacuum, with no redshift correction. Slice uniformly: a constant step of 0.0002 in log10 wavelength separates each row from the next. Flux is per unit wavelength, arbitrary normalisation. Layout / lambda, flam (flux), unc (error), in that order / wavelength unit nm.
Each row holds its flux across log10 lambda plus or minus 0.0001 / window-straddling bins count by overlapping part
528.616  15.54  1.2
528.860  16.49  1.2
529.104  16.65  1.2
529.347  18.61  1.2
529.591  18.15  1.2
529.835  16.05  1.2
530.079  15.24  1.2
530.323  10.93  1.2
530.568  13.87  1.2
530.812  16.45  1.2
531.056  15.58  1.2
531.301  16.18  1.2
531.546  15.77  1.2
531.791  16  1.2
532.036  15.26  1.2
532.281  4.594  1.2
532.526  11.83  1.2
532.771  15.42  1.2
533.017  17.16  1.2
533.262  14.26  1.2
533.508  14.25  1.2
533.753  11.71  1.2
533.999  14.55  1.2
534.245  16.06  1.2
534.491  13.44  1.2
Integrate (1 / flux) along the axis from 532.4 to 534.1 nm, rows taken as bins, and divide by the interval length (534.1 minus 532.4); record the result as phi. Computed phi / 0.072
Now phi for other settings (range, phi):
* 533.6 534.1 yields 0.077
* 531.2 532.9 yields 0.089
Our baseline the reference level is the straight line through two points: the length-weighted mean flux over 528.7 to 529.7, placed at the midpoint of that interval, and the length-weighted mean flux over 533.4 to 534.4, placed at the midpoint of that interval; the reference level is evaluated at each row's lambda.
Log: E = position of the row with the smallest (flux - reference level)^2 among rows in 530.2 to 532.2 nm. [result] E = 531.546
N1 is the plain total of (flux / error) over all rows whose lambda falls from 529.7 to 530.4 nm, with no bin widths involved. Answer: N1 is 35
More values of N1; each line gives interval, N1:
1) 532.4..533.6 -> 61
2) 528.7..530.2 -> 84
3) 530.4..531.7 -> 65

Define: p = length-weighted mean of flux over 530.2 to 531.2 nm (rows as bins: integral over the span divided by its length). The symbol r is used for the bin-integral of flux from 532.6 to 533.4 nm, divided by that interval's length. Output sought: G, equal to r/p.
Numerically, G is 1.08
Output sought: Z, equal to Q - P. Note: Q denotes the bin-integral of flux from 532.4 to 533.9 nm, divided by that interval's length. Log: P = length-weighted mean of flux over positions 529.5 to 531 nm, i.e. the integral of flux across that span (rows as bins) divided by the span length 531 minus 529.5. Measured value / -1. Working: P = 15.1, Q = 14.1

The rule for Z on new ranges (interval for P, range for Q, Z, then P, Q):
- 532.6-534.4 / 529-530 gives 3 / 14.7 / 17.3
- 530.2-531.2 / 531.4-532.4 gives -1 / 14.3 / 13.0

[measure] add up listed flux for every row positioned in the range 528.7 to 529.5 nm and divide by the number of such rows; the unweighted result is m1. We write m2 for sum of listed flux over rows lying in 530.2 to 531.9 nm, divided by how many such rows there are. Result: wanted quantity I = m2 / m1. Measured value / 0.9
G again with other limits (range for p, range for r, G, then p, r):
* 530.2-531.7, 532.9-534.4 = 0.99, 14.8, 14.6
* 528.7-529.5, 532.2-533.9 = 0.75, 17.2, 13.0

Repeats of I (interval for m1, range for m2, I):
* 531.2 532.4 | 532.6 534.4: 1.1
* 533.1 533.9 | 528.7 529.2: 1.2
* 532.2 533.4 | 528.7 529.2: 1.3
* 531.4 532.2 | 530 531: 0.9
